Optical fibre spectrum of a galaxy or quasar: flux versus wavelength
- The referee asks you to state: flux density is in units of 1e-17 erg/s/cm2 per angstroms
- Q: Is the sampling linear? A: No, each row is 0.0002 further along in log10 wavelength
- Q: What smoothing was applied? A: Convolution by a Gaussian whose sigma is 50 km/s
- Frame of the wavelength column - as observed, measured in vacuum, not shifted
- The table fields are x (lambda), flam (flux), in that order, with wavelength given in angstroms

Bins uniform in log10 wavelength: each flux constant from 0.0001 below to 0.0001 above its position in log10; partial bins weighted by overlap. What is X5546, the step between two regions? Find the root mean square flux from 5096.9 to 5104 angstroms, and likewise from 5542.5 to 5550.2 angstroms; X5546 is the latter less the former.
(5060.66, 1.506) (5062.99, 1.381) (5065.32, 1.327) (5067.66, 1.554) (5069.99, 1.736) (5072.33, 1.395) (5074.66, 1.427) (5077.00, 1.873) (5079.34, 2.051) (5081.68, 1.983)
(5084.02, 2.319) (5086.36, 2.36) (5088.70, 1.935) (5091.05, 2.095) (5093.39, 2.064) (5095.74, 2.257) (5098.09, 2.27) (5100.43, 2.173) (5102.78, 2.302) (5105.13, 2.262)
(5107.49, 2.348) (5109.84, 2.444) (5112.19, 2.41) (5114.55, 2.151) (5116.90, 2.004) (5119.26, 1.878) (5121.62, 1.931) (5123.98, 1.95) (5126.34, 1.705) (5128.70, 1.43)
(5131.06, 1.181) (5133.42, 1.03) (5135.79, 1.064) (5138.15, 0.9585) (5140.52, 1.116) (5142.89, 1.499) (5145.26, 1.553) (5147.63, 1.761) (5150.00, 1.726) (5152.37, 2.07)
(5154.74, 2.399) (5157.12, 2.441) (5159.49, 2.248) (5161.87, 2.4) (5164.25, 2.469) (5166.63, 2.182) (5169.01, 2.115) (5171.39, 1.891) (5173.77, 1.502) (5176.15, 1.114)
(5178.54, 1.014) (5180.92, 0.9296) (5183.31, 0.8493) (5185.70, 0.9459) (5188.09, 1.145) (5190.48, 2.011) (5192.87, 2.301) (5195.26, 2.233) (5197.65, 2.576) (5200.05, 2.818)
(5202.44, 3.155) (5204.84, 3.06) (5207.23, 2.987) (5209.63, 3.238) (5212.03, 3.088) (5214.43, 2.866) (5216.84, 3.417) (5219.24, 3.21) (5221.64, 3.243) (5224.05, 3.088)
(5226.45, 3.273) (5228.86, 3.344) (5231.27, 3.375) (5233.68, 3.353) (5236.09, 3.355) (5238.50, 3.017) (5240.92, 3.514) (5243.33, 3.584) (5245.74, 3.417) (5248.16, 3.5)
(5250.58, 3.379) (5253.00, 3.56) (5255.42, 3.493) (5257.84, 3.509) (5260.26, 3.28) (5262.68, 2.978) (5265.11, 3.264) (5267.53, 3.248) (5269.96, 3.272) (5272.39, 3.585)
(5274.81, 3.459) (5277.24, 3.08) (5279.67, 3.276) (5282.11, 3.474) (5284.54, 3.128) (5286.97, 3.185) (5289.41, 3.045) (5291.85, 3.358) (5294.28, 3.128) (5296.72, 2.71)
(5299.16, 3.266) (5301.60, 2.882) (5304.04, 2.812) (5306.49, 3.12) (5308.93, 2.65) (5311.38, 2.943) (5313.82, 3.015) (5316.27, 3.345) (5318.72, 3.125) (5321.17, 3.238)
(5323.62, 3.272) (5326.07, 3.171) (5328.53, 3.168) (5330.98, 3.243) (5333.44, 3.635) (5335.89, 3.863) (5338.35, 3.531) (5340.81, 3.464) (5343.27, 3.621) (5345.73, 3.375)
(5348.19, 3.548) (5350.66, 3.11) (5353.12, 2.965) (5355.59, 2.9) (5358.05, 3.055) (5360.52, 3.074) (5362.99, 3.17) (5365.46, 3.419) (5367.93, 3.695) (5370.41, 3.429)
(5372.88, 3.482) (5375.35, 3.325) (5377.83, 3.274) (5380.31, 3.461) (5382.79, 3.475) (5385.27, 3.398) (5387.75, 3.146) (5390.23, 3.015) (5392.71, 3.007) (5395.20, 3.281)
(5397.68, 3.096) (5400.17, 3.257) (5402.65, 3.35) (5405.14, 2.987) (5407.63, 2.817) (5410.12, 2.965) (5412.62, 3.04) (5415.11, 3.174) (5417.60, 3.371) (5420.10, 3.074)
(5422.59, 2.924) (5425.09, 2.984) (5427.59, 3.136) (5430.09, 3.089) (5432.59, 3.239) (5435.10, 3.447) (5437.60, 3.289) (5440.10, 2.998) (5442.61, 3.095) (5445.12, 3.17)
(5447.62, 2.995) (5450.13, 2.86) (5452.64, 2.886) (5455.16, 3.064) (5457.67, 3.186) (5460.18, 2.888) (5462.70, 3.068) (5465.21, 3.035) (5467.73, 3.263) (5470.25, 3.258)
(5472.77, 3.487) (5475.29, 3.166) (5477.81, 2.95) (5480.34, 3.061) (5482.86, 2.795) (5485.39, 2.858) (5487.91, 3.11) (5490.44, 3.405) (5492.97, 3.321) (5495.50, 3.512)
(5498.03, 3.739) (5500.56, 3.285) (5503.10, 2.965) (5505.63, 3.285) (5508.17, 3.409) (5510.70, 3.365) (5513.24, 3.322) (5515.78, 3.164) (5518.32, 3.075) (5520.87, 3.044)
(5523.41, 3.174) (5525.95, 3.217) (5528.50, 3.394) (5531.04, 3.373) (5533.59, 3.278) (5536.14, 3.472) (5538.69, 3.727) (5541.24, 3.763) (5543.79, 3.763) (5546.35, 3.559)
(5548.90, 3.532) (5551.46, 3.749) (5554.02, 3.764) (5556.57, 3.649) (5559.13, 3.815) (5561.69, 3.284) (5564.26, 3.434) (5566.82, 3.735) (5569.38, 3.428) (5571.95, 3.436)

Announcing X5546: 1.37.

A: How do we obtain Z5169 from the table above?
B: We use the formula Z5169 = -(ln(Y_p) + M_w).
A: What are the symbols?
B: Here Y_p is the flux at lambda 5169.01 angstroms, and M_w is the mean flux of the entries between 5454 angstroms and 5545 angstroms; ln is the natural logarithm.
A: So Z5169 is -4.01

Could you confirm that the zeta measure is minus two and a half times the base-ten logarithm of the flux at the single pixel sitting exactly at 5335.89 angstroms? -1.5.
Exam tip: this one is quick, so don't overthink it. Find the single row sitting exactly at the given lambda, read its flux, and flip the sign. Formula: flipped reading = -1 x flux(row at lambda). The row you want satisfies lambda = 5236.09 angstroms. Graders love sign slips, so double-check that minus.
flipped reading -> -3.4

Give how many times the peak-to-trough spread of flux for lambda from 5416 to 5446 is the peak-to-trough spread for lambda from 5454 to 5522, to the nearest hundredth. 0.55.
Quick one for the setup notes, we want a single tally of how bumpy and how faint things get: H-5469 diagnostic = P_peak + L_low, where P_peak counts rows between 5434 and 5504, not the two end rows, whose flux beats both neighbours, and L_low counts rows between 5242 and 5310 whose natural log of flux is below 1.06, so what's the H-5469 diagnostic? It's 12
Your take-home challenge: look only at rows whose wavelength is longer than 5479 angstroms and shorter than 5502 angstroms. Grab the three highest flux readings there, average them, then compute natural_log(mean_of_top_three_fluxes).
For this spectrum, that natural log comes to 1.27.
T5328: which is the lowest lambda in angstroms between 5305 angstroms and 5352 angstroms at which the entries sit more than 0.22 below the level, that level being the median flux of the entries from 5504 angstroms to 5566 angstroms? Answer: 5306.49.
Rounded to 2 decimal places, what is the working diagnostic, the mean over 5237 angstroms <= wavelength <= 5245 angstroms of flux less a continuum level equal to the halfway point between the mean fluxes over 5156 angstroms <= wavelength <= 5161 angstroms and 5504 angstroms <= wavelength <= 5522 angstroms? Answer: 0.58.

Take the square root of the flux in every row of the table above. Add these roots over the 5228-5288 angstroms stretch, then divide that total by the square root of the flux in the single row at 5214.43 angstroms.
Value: 27.0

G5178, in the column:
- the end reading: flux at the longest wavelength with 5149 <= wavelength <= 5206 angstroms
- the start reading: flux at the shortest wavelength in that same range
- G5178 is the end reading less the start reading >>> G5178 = 1.3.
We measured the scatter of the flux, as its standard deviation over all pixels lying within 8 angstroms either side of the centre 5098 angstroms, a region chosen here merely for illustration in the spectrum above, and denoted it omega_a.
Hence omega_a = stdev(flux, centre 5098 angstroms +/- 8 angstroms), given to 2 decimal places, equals 0.09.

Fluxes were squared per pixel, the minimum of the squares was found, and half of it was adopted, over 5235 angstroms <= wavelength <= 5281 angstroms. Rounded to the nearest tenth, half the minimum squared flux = 4.4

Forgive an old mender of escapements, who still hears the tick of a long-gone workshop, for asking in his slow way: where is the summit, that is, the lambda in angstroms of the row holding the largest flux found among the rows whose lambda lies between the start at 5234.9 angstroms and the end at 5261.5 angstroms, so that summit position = 5243.33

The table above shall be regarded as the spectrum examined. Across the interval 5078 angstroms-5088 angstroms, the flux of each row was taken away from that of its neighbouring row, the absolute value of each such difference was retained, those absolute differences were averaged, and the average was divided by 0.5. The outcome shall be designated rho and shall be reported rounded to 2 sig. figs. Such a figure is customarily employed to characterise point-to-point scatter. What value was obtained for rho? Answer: 0.30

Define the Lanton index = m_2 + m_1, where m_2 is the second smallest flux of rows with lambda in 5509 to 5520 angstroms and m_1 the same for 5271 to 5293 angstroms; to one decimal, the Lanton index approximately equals 6.2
